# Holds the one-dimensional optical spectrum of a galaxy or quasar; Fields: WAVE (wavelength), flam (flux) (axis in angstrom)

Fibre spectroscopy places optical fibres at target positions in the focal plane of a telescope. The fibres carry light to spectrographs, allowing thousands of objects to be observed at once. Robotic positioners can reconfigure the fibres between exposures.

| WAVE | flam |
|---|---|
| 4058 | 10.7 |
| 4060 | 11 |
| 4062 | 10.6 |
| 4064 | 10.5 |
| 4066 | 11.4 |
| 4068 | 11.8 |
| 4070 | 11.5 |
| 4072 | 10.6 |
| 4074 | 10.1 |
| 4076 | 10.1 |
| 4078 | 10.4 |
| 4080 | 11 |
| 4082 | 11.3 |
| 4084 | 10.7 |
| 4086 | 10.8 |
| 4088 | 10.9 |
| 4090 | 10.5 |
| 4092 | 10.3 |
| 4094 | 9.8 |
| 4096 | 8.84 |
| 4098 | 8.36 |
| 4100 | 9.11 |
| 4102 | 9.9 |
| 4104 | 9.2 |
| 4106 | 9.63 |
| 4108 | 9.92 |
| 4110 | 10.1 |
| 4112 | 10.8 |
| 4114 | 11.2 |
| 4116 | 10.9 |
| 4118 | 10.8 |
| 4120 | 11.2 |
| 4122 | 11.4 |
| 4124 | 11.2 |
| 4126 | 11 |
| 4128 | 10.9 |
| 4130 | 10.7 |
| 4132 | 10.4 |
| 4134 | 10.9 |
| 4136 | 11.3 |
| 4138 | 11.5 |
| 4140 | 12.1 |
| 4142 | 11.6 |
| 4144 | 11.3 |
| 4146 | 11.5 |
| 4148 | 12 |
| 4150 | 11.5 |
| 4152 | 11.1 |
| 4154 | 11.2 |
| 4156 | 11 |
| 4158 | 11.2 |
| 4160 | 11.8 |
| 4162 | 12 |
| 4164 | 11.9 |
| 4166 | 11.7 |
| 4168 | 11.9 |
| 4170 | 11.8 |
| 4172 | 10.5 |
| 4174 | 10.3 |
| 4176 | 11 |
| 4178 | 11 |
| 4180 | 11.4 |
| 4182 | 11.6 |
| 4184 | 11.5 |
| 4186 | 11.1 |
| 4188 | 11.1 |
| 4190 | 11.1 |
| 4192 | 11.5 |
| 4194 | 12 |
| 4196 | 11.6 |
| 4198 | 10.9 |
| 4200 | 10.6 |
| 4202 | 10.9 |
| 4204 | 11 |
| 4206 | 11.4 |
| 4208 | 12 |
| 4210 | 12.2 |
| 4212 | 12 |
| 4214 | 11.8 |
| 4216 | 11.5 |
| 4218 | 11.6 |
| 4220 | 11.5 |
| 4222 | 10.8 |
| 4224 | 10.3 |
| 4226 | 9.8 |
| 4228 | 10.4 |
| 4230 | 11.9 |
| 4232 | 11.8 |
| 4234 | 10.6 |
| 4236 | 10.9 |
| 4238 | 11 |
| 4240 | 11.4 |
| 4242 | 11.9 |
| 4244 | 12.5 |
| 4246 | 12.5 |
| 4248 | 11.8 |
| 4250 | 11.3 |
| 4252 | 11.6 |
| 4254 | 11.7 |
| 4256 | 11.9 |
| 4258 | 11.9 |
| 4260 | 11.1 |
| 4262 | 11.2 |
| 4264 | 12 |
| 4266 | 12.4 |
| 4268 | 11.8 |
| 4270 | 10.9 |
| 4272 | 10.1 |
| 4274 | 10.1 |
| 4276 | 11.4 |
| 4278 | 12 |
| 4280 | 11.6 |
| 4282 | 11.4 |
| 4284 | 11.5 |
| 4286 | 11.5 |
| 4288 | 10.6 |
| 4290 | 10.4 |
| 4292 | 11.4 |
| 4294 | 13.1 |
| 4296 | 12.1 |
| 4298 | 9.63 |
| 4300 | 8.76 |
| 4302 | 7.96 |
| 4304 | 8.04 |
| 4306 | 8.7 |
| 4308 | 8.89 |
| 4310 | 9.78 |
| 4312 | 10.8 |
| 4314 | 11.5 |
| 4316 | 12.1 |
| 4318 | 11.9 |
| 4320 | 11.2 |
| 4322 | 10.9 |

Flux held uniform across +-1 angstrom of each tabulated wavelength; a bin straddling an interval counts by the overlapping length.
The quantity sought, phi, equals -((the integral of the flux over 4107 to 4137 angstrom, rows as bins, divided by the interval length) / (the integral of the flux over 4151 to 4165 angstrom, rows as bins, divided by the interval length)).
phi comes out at -0.95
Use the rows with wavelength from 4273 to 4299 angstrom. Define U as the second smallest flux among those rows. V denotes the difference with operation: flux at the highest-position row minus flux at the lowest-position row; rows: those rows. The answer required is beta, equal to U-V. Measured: 10.6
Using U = 10.1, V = -0.5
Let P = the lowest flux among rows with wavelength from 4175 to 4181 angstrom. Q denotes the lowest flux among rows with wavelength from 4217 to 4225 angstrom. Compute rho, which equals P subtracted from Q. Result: -0.7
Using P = 11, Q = 10.3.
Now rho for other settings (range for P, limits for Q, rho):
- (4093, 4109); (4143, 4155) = 2.7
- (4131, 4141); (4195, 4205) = 0.2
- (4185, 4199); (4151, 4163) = 0.1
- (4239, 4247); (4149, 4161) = -0.4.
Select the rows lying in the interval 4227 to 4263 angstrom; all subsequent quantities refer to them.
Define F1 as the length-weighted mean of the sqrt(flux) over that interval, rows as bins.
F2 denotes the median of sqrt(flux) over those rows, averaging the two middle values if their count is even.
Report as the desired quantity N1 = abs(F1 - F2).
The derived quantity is 0.020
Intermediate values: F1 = 3.39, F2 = 3.41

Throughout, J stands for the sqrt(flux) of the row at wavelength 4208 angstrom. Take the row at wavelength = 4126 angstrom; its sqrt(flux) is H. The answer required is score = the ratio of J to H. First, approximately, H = 3.32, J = 3.46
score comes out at 1.04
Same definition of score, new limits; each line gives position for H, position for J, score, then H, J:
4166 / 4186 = 0.97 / 3.42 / 3.33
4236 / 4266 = 1.07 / 3.30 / 3.52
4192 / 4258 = 1.02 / 3.39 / 3.45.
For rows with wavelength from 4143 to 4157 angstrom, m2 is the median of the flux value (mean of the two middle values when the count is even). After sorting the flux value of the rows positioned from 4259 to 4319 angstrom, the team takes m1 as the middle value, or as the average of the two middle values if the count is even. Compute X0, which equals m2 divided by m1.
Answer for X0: 1.00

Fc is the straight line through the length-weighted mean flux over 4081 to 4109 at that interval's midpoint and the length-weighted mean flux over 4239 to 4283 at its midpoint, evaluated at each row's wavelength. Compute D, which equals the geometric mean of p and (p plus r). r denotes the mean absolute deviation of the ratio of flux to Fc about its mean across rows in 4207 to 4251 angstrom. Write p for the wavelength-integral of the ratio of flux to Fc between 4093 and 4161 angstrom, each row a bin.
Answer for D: 71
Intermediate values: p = 71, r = 0.055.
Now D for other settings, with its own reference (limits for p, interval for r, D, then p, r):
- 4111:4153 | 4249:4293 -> 46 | 46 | 0.043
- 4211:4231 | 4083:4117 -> 20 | 20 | 0.069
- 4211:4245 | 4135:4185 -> 34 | 34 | 0.038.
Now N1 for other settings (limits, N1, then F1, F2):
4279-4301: 0.051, 3.33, 3.38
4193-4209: 0.014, 3.36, 3.35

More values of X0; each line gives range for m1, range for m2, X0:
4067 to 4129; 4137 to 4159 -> 1.07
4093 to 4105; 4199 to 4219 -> 1.26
